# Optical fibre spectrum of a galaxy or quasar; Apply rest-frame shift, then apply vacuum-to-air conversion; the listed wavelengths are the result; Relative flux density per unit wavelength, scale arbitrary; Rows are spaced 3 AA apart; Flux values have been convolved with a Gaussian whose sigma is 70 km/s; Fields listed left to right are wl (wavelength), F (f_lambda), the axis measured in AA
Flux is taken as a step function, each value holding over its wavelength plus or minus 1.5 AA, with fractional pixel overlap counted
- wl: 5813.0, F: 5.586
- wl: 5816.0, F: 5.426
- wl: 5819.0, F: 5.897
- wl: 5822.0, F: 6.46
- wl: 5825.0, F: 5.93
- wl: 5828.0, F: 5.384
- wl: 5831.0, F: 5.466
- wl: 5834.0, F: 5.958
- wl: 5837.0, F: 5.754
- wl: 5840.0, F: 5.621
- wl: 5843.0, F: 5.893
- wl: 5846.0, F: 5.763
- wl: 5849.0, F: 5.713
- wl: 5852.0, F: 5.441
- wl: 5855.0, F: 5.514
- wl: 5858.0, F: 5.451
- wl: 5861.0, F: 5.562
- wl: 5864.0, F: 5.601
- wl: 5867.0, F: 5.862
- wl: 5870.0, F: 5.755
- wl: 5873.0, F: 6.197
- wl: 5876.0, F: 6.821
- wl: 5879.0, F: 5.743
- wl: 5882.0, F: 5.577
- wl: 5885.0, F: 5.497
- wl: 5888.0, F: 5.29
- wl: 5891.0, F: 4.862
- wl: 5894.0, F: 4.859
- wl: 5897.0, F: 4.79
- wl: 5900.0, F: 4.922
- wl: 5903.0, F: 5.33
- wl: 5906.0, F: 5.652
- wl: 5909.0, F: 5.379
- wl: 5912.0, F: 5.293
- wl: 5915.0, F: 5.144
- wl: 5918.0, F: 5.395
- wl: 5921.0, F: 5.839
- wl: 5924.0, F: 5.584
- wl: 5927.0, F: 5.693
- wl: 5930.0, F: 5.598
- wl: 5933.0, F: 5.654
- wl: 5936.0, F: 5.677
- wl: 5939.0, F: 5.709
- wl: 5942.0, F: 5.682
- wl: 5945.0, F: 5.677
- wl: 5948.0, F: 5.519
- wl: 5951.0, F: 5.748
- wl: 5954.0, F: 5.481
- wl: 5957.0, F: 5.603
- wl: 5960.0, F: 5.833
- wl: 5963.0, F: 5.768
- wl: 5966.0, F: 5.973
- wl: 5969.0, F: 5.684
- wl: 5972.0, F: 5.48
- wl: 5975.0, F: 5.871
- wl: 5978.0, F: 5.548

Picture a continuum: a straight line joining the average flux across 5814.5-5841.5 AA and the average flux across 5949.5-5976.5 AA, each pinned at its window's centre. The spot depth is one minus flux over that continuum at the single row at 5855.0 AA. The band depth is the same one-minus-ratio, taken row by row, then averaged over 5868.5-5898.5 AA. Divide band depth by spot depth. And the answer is 0.9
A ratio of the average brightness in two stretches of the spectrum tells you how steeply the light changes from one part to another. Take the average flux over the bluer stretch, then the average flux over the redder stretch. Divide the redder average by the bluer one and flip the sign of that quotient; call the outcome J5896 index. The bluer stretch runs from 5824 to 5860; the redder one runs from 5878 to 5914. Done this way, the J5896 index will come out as -0.93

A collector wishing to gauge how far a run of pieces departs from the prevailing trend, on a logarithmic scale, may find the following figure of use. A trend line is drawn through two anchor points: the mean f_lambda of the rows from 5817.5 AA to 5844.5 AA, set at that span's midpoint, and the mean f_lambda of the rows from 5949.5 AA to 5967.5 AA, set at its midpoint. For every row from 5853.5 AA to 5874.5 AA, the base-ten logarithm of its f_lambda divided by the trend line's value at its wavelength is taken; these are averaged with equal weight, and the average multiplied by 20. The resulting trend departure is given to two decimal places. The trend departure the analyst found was -0.14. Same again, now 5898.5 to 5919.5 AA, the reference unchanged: -0.74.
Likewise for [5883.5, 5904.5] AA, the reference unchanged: -1.13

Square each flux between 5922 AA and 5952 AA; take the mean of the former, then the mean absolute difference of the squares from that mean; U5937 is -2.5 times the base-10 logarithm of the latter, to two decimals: 0.57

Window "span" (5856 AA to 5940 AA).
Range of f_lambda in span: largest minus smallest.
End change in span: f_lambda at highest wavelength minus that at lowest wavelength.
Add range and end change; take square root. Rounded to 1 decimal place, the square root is 1.5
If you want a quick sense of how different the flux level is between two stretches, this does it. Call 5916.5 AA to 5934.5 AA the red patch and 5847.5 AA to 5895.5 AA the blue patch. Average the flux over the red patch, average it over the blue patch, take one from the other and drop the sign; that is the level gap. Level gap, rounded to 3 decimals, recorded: 0.018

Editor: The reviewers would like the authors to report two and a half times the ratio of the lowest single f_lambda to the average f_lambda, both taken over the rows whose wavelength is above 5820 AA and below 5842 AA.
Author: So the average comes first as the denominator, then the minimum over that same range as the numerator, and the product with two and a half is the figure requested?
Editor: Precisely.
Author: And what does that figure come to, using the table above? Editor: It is 2.32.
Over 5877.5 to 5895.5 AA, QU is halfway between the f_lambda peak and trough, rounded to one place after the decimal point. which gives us 5.3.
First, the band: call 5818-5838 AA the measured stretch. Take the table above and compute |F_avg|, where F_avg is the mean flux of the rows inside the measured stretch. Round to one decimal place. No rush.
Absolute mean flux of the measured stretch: 5.8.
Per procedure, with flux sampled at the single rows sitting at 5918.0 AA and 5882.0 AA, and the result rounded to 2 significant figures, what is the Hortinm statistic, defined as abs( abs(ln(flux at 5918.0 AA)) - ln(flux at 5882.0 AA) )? 0.033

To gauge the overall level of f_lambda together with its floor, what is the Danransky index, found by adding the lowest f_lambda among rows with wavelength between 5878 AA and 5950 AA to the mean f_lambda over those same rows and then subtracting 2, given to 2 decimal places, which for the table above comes 8.22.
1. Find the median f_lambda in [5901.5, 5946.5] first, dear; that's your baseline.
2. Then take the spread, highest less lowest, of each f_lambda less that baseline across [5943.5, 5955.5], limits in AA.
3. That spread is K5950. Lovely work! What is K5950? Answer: 0.27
